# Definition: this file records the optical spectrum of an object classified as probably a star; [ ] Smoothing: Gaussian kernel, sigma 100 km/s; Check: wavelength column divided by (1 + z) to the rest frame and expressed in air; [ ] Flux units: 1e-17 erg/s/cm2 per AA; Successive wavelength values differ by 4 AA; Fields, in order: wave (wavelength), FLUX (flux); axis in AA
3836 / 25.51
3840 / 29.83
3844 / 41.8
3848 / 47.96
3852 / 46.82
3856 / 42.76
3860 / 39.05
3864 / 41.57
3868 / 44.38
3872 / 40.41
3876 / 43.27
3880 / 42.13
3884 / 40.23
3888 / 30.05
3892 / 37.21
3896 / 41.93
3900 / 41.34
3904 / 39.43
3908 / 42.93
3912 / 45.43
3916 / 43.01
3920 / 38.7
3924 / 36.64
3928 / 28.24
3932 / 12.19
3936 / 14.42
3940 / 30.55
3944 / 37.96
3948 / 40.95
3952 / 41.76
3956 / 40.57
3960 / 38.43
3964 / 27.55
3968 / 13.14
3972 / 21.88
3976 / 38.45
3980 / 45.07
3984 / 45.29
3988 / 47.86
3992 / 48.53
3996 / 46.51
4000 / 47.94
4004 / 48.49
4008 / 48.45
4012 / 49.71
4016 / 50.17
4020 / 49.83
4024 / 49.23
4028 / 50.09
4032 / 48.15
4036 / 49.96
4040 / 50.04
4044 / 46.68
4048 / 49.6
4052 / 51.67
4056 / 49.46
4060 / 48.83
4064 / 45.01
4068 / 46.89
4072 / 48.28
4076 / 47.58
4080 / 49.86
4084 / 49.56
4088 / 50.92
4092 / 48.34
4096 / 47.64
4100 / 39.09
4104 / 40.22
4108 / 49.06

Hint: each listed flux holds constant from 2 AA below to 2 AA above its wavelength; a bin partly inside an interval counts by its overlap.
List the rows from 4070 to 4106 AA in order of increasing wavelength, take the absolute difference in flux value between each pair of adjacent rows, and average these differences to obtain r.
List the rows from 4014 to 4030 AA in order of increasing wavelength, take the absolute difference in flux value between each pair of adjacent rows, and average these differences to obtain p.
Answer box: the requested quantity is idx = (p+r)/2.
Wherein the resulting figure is 1.4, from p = 0.6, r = 2.2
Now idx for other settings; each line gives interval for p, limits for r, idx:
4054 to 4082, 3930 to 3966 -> 3.6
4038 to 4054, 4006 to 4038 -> 1.9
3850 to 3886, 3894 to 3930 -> 3.0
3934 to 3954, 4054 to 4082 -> 4.3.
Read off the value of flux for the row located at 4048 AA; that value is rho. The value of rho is 49.6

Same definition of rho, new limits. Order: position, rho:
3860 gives 39.05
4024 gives 49.23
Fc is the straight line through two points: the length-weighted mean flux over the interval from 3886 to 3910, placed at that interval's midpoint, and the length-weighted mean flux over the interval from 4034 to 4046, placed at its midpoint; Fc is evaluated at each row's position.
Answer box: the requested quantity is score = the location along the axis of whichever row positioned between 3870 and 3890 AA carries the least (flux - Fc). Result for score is 3888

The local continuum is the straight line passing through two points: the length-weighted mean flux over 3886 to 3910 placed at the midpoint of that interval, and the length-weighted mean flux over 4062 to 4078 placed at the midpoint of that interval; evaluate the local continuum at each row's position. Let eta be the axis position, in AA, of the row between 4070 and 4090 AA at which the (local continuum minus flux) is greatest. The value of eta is 4076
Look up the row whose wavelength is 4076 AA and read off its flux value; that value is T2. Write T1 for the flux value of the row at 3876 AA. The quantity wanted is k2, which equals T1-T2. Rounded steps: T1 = 43.27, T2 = 47.58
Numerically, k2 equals -4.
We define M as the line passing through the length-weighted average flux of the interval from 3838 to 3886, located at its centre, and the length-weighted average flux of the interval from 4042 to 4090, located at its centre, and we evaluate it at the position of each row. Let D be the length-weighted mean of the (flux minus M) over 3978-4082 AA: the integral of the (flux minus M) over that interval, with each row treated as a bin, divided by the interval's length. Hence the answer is 1.0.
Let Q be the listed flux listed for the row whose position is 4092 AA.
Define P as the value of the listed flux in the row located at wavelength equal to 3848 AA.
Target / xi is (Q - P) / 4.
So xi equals 0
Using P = 47.96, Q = 48.34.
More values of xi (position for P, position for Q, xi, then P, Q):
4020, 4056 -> 0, 49.83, 49.46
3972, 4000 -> 7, 21.88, 47.94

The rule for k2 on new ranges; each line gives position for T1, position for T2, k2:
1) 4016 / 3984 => 5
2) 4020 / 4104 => 10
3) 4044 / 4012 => -3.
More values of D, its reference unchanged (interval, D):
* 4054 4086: -0.6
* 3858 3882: -0.2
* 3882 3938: -8.2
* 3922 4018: -7.9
